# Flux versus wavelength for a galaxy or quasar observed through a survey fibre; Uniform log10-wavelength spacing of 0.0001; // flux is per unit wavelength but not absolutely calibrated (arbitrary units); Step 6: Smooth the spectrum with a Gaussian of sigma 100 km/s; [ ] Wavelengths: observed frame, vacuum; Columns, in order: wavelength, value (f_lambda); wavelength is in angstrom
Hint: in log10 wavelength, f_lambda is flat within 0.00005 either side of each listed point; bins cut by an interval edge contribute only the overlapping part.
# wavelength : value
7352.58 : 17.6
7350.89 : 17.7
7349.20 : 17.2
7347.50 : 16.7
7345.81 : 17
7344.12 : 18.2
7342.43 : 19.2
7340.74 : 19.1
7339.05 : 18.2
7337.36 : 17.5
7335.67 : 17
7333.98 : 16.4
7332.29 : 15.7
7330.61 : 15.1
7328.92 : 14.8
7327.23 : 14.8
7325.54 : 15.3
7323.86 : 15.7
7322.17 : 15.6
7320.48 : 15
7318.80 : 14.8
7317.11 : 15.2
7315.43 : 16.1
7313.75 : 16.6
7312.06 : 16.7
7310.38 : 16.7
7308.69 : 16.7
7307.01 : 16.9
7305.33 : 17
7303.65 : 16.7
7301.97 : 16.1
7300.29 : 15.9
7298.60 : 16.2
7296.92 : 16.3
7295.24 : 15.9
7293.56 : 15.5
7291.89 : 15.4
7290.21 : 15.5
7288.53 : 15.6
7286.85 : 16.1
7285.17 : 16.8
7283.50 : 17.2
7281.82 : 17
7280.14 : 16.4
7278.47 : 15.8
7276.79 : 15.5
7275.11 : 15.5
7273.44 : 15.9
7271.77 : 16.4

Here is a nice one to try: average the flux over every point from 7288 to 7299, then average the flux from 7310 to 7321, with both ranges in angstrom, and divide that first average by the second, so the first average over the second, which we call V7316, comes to 0.99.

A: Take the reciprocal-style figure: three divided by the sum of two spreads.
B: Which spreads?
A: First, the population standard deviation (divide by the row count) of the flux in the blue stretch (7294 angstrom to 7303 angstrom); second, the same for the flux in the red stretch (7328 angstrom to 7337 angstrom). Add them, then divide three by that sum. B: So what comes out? 3.1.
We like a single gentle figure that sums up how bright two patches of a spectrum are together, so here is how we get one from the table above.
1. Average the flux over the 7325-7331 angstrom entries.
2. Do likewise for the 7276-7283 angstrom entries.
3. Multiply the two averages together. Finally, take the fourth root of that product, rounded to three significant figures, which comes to 3.95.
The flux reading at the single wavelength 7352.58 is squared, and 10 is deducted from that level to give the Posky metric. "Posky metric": 300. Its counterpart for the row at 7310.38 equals 269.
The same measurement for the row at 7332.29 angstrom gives 236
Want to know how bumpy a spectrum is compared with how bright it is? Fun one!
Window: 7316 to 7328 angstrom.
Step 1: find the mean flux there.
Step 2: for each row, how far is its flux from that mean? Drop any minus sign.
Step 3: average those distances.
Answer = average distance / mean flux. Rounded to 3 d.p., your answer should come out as 0.019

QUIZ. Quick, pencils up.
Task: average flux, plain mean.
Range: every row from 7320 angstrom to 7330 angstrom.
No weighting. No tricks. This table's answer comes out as 15.2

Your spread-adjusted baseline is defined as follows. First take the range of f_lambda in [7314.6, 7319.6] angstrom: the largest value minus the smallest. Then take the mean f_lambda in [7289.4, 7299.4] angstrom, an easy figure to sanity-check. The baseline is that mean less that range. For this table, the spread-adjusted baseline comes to 14.5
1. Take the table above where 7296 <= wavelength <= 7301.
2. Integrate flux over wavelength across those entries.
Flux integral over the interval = 81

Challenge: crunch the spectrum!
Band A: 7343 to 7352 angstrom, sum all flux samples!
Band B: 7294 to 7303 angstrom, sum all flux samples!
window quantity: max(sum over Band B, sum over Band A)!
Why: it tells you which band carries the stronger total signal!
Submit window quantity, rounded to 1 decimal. 86.8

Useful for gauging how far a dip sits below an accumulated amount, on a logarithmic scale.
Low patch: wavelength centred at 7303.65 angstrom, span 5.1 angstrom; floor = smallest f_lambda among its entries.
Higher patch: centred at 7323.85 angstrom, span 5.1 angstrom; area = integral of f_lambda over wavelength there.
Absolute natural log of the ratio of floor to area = 1.59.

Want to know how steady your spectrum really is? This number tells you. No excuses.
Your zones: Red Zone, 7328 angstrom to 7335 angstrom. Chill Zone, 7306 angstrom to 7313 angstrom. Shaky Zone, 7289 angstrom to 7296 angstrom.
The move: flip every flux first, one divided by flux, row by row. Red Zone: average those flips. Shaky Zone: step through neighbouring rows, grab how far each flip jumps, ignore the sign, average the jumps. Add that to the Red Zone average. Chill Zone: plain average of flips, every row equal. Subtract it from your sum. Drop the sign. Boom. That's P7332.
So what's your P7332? 0.006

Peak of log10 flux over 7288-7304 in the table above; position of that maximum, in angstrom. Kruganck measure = 7303.65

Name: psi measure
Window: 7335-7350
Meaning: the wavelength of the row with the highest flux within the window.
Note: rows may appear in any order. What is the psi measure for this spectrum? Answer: 7342.43 angstrom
